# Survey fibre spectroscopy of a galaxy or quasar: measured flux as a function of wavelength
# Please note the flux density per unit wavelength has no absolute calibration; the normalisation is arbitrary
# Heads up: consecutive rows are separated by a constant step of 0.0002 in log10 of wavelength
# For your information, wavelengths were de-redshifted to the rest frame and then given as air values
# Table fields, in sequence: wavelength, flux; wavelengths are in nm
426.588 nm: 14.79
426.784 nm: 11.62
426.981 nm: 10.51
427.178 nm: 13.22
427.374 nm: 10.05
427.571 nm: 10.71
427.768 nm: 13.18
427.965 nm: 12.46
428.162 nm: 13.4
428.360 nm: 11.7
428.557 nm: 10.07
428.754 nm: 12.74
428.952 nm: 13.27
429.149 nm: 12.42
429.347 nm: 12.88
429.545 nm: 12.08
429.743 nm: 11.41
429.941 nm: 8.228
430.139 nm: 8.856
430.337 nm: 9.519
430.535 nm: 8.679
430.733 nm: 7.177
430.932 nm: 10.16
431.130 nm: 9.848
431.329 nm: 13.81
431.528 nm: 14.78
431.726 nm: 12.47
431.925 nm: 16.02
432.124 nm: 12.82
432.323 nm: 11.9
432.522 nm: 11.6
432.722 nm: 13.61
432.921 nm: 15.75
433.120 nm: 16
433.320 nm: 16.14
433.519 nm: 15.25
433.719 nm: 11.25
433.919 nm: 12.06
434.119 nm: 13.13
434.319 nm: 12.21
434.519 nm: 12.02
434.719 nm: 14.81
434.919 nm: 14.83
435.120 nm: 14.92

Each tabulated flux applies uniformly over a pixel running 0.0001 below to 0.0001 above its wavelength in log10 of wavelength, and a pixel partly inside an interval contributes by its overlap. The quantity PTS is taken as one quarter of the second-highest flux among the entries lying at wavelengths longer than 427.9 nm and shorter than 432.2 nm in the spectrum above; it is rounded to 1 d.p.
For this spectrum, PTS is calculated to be 3.7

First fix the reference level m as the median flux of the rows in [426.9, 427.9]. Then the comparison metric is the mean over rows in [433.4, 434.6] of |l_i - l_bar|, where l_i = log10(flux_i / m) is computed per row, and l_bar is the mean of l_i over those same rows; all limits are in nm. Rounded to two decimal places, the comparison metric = 0.03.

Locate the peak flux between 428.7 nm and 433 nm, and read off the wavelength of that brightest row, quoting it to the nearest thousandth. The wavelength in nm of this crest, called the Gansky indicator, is 431.925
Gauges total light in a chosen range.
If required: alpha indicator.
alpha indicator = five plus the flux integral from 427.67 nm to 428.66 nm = 17.0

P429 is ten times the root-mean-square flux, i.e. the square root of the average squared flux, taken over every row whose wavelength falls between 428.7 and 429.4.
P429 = 128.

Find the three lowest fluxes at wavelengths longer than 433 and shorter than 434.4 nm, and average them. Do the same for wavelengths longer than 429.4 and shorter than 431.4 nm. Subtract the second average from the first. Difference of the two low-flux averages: 3.8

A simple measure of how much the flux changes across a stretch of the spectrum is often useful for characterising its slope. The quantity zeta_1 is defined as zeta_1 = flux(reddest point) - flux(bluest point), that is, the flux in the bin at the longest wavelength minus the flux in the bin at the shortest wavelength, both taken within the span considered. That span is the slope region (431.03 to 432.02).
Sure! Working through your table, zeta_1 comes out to 6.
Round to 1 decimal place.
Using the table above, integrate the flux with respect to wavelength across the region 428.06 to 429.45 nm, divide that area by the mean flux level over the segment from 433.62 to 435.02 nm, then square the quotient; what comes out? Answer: 1.8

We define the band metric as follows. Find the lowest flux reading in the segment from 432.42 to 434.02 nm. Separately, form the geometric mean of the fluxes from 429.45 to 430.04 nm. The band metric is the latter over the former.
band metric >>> 0.93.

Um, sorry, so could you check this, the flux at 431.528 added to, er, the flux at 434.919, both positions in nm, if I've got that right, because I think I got 29.6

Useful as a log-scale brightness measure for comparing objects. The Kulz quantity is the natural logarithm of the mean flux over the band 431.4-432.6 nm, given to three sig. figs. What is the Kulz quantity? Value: 2.59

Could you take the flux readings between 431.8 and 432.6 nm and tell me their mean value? 13.1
